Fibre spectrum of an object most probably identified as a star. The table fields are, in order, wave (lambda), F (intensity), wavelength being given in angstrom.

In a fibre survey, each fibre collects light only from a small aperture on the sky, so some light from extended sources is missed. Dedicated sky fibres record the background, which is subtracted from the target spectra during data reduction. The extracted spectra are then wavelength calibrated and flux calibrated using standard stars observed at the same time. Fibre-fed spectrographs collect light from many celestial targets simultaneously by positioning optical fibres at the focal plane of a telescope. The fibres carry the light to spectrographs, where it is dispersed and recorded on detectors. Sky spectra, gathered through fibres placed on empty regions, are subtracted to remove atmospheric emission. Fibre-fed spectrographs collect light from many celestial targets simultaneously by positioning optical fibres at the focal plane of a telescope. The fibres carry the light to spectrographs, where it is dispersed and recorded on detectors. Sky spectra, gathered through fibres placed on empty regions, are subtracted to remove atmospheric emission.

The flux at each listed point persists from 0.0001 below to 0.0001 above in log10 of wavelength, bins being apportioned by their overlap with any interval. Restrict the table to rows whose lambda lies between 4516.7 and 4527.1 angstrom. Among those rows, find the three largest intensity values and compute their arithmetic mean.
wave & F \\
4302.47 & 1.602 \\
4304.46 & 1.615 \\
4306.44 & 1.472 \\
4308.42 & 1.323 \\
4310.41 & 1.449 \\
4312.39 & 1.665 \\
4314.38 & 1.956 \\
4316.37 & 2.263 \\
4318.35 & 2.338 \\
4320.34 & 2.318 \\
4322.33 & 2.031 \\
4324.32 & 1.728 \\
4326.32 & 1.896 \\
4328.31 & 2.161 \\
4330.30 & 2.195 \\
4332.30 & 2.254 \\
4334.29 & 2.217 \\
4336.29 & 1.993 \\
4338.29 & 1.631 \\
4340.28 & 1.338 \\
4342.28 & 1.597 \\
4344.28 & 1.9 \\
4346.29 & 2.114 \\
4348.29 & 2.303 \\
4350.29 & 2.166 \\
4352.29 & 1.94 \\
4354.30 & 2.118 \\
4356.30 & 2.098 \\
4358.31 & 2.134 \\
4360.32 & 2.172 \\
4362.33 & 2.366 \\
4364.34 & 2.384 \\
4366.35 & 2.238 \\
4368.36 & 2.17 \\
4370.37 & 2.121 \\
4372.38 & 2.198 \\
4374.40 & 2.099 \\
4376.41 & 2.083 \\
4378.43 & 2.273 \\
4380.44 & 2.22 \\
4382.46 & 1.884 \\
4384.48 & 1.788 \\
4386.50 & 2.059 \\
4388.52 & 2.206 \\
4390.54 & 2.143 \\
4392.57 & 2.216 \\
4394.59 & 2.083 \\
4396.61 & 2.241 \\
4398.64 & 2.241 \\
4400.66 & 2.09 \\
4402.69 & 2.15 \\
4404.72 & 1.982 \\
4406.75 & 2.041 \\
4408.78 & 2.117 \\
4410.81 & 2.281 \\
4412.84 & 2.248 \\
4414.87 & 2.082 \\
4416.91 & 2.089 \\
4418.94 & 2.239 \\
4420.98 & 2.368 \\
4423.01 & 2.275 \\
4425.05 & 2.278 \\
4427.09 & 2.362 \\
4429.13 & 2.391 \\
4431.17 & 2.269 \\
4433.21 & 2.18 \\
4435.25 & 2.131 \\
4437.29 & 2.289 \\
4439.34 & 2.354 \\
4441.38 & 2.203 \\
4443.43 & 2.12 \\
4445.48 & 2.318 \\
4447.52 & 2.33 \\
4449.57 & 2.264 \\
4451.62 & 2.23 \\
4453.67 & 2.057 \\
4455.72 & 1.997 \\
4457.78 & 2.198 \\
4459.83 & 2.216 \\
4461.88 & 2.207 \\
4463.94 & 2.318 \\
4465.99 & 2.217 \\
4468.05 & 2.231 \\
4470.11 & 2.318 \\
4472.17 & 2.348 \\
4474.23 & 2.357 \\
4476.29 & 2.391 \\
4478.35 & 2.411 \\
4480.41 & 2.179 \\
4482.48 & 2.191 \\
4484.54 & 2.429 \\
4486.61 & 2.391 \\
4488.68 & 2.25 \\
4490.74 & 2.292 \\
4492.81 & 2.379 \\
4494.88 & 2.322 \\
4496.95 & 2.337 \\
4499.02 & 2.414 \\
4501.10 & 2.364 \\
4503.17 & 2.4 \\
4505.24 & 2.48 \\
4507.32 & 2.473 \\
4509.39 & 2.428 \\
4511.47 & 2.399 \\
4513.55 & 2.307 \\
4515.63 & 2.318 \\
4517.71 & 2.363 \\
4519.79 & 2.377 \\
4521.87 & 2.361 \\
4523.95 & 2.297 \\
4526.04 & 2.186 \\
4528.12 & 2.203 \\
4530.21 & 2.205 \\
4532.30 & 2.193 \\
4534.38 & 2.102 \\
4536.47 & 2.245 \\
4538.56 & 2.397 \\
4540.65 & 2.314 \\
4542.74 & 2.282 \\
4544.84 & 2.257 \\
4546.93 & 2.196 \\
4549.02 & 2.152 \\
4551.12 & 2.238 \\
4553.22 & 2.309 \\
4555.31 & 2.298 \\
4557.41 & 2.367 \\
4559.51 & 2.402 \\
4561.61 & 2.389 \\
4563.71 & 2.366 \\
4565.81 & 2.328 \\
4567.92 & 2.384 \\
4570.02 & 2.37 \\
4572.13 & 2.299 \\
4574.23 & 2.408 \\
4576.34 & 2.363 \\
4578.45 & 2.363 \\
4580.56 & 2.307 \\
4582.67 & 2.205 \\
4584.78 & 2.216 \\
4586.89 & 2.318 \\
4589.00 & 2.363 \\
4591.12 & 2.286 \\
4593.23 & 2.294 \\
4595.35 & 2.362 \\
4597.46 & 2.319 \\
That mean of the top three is 2.37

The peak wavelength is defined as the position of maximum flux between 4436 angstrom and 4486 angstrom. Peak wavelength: 4484.54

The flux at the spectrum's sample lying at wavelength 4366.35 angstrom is 2.238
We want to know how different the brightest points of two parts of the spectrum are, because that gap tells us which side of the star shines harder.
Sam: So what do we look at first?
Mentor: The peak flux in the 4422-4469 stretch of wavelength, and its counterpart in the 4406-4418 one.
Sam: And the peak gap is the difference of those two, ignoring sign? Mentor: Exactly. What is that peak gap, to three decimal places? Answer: 0.110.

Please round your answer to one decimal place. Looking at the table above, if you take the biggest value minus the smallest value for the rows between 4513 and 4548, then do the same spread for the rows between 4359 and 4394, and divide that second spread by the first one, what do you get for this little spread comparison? 2.0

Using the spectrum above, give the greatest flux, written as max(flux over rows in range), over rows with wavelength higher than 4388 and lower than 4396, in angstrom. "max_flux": 2.216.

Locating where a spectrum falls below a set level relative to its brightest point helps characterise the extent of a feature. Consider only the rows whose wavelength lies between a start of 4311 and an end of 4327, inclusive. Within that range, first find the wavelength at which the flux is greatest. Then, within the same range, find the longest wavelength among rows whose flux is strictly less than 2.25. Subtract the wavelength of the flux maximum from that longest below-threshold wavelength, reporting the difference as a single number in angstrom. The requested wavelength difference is 8.0 angstrom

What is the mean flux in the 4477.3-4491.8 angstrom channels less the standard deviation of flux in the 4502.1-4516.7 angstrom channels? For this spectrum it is 2.24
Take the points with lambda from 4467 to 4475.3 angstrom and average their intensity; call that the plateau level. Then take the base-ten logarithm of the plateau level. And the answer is 0.364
